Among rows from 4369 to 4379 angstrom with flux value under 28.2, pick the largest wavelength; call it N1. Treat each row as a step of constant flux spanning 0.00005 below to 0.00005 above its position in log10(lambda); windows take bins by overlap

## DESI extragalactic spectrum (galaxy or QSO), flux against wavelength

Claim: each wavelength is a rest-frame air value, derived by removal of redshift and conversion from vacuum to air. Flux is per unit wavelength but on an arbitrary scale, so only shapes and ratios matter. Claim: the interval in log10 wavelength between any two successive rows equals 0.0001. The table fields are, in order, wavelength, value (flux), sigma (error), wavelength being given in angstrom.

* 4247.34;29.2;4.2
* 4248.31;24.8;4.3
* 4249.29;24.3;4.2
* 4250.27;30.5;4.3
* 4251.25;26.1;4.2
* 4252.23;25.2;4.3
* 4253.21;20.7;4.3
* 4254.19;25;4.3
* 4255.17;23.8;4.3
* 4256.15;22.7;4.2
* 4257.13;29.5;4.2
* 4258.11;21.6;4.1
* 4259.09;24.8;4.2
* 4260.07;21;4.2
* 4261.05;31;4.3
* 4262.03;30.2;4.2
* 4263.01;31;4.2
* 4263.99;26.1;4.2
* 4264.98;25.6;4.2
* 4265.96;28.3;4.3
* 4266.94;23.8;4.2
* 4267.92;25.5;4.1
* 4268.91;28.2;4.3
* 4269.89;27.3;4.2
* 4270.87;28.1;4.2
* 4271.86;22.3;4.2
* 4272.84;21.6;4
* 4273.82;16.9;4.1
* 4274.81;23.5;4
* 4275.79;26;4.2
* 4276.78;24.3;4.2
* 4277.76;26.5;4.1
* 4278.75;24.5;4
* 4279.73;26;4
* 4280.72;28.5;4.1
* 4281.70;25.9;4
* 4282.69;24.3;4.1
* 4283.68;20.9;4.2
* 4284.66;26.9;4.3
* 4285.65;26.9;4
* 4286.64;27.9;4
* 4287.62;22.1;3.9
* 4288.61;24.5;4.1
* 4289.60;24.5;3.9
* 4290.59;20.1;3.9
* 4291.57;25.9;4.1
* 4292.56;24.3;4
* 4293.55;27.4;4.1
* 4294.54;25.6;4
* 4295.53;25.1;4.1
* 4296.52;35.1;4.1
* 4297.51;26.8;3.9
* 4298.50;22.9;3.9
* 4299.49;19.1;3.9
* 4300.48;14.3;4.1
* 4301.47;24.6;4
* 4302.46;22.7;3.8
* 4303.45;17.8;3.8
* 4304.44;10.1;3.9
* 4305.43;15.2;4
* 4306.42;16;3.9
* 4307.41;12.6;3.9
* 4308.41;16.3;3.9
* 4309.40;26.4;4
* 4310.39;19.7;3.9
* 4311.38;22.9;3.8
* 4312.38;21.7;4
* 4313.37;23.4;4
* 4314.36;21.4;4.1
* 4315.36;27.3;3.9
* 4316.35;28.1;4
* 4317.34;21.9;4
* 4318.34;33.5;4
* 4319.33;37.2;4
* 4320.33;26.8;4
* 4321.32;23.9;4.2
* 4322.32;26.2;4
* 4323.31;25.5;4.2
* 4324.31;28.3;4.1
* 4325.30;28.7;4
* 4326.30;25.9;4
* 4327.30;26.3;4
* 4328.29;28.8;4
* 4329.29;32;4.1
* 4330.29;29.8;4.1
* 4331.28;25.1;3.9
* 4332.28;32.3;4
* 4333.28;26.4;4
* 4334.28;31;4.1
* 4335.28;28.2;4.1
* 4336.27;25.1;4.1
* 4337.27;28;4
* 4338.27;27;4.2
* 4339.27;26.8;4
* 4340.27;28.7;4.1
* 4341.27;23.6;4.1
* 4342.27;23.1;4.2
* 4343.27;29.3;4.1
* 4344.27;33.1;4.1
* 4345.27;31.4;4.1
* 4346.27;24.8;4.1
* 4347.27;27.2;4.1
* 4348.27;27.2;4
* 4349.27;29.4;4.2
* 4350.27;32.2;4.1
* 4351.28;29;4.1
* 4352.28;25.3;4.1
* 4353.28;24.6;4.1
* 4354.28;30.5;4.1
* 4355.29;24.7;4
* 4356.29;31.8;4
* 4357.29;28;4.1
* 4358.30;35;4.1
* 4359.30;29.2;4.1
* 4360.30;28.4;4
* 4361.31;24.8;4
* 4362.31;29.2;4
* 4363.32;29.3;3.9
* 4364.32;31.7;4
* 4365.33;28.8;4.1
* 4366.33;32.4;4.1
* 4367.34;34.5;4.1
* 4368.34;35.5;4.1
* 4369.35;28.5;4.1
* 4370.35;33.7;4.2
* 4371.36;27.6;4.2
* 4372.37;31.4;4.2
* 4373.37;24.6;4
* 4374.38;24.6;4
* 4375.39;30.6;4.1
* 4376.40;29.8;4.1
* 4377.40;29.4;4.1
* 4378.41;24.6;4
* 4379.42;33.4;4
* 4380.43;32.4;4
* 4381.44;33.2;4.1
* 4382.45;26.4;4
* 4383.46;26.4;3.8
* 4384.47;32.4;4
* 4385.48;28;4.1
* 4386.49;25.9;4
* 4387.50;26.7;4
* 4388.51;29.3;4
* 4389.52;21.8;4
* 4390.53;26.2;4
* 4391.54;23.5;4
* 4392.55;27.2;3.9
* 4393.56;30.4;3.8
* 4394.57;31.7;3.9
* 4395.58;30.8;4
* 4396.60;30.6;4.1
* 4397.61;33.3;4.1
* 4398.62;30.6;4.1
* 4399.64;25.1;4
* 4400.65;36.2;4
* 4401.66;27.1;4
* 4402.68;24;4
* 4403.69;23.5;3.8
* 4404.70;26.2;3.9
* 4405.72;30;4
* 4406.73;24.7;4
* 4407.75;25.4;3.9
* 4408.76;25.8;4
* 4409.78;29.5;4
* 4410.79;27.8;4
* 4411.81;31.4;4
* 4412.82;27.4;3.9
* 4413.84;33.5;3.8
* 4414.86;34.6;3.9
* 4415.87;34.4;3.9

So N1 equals 4378.41 angstrom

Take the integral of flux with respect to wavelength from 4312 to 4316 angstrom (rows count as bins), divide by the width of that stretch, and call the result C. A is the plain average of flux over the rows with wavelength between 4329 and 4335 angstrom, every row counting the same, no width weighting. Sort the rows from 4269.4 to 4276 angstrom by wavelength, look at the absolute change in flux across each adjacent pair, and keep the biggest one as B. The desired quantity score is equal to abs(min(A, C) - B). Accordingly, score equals 17.1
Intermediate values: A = 29.4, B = 6.6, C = 23.7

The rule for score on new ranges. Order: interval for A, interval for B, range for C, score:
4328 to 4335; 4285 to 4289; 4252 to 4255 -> 17.7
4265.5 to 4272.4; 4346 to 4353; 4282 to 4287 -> 21.6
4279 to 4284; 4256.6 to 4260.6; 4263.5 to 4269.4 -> 17.2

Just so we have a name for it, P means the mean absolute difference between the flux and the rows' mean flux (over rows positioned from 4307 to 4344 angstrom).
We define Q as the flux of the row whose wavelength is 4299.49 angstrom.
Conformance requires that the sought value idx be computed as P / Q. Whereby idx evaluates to 0.172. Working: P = 3.3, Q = 19.1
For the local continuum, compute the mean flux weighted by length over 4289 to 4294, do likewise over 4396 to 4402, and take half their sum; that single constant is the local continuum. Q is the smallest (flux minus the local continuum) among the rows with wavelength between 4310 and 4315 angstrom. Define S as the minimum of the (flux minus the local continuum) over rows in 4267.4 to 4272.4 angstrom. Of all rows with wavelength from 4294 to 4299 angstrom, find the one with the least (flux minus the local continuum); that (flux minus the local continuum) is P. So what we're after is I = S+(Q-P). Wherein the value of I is -8.4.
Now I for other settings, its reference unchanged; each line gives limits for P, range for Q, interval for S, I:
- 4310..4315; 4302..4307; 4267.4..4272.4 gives -14.8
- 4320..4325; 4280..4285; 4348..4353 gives -5.2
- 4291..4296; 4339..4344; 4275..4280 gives -4.4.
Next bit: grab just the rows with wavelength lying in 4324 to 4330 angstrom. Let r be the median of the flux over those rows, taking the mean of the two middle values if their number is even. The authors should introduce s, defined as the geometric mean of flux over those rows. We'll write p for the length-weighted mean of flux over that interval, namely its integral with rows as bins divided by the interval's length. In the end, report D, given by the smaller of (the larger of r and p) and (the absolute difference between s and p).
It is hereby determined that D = 0.113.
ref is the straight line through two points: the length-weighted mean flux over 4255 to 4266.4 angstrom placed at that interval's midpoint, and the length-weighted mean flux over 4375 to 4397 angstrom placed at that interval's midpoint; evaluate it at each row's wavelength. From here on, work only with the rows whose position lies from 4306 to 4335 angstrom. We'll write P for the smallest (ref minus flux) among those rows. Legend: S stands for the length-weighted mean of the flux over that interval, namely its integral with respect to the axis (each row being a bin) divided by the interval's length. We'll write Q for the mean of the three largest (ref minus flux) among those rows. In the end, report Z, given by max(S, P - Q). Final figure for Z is 25.7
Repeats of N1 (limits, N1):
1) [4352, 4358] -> 4357.29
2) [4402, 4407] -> 4406.73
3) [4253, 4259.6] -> 4259.09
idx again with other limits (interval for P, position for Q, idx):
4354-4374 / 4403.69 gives 0.114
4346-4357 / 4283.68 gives 0.117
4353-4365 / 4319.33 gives 0.063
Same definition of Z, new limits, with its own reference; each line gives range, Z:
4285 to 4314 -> 22.2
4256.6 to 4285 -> 25.5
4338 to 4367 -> 28.5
